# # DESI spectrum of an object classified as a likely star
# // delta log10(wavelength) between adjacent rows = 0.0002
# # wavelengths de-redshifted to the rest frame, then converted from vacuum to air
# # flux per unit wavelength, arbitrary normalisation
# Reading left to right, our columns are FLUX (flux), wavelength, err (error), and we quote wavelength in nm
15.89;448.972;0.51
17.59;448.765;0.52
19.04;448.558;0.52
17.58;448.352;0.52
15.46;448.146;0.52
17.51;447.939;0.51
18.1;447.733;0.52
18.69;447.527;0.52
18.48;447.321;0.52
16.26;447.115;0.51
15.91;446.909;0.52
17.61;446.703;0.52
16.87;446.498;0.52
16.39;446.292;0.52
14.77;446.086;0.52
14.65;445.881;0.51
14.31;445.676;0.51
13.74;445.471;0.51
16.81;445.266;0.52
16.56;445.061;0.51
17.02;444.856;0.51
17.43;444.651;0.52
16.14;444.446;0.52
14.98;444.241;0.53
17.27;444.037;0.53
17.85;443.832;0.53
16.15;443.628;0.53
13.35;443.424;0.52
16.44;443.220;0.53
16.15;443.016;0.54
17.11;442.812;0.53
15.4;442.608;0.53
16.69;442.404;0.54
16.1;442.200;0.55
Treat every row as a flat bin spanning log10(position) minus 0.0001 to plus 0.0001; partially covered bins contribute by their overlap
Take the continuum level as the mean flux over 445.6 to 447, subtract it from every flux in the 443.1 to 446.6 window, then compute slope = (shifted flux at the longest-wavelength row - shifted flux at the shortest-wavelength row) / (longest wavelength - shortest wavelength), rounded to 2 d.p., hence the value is 0.13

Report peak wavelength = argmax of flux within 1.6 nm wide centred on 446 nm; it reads 446.703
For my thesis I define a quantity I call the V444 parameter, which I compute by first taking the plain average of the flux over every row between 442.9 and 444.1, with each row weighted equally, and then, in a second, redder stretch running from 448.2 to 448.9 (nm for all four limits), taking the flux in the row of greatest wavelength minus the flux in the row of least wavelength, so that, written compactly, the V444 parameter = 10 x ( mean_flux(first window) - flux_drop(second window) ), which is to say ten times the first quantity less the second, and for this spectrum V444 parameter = 162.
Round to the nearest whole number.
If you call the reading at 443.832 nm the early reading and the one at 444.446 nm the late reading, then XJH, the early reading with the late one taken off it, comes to 2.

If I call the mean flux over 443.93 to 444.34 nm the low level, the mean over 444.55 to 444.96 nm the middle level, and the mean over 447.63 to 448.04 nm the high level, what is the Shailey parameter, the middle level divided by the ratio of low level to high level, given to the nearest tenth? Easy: 19.0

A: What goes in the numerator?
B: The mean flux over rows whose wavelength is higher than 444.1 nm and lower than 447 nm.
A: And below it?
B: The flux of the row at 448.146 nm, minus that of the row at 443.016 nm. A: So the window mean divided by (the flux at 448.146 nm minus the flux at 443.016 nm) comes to -23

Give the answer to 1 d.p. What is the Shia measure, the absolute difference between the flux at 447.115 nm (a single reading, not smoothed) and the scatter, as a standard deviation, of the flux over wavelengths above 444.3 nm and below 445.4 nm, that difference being 15.8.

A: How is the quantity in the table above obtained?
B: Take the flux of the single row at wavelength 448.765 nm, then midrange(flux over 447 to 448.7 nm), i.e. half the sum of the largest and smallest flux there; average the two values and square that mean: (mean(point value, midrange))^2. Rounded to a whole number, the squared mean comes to 303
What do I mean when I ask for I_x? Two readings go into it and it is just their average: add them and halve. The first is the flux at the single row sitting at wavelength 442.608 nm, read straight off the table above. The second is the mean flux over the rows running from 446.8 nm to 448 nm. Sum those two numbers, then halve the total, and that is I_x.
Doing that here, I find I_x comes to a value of 16.4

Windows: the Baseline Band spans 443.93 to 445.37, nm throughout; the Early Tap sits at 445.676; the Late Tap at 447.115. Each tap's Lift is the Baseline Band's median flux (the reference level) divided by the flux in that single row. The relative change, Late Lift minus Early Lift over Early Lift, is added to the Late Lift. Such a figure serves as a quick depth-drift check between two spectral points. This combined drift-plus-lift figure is 0.91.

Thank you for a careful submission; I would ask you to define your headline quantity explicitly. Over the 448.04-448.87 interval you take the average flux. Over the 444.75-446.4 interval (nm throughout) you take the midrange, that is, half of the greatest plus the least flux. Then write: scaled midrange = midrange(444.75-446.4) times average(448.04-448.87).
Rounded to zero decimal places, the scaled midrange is 268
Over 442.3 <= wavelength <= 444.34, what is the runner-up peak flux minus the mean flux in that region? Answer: 1.13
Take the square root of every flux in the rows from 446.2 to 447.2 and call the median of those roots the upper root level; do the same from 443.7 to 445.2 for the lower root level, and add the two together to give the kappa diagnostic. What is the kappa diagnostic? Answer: 8.17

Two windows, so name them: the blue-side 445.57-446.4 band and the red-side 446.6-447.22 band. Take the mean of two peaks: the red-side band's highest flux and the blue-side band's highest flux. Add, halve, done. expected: 17.0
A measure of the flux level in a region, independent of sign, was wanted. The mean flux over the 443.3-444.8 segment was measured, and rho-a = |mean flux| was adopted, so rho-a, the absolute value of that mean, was 16.2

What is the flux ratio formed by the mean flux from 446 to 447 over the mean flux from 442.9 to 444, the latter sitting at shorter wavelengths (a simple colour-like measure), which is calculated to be 1.02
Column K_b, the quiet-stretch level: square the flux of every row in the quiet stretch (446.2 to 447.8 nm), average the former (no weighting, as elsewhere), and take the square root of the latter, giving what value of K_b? 17.3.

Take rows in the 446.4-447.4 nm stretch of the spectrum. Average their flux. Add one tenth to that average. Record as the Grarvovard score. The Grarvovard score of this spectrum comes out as 17.1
